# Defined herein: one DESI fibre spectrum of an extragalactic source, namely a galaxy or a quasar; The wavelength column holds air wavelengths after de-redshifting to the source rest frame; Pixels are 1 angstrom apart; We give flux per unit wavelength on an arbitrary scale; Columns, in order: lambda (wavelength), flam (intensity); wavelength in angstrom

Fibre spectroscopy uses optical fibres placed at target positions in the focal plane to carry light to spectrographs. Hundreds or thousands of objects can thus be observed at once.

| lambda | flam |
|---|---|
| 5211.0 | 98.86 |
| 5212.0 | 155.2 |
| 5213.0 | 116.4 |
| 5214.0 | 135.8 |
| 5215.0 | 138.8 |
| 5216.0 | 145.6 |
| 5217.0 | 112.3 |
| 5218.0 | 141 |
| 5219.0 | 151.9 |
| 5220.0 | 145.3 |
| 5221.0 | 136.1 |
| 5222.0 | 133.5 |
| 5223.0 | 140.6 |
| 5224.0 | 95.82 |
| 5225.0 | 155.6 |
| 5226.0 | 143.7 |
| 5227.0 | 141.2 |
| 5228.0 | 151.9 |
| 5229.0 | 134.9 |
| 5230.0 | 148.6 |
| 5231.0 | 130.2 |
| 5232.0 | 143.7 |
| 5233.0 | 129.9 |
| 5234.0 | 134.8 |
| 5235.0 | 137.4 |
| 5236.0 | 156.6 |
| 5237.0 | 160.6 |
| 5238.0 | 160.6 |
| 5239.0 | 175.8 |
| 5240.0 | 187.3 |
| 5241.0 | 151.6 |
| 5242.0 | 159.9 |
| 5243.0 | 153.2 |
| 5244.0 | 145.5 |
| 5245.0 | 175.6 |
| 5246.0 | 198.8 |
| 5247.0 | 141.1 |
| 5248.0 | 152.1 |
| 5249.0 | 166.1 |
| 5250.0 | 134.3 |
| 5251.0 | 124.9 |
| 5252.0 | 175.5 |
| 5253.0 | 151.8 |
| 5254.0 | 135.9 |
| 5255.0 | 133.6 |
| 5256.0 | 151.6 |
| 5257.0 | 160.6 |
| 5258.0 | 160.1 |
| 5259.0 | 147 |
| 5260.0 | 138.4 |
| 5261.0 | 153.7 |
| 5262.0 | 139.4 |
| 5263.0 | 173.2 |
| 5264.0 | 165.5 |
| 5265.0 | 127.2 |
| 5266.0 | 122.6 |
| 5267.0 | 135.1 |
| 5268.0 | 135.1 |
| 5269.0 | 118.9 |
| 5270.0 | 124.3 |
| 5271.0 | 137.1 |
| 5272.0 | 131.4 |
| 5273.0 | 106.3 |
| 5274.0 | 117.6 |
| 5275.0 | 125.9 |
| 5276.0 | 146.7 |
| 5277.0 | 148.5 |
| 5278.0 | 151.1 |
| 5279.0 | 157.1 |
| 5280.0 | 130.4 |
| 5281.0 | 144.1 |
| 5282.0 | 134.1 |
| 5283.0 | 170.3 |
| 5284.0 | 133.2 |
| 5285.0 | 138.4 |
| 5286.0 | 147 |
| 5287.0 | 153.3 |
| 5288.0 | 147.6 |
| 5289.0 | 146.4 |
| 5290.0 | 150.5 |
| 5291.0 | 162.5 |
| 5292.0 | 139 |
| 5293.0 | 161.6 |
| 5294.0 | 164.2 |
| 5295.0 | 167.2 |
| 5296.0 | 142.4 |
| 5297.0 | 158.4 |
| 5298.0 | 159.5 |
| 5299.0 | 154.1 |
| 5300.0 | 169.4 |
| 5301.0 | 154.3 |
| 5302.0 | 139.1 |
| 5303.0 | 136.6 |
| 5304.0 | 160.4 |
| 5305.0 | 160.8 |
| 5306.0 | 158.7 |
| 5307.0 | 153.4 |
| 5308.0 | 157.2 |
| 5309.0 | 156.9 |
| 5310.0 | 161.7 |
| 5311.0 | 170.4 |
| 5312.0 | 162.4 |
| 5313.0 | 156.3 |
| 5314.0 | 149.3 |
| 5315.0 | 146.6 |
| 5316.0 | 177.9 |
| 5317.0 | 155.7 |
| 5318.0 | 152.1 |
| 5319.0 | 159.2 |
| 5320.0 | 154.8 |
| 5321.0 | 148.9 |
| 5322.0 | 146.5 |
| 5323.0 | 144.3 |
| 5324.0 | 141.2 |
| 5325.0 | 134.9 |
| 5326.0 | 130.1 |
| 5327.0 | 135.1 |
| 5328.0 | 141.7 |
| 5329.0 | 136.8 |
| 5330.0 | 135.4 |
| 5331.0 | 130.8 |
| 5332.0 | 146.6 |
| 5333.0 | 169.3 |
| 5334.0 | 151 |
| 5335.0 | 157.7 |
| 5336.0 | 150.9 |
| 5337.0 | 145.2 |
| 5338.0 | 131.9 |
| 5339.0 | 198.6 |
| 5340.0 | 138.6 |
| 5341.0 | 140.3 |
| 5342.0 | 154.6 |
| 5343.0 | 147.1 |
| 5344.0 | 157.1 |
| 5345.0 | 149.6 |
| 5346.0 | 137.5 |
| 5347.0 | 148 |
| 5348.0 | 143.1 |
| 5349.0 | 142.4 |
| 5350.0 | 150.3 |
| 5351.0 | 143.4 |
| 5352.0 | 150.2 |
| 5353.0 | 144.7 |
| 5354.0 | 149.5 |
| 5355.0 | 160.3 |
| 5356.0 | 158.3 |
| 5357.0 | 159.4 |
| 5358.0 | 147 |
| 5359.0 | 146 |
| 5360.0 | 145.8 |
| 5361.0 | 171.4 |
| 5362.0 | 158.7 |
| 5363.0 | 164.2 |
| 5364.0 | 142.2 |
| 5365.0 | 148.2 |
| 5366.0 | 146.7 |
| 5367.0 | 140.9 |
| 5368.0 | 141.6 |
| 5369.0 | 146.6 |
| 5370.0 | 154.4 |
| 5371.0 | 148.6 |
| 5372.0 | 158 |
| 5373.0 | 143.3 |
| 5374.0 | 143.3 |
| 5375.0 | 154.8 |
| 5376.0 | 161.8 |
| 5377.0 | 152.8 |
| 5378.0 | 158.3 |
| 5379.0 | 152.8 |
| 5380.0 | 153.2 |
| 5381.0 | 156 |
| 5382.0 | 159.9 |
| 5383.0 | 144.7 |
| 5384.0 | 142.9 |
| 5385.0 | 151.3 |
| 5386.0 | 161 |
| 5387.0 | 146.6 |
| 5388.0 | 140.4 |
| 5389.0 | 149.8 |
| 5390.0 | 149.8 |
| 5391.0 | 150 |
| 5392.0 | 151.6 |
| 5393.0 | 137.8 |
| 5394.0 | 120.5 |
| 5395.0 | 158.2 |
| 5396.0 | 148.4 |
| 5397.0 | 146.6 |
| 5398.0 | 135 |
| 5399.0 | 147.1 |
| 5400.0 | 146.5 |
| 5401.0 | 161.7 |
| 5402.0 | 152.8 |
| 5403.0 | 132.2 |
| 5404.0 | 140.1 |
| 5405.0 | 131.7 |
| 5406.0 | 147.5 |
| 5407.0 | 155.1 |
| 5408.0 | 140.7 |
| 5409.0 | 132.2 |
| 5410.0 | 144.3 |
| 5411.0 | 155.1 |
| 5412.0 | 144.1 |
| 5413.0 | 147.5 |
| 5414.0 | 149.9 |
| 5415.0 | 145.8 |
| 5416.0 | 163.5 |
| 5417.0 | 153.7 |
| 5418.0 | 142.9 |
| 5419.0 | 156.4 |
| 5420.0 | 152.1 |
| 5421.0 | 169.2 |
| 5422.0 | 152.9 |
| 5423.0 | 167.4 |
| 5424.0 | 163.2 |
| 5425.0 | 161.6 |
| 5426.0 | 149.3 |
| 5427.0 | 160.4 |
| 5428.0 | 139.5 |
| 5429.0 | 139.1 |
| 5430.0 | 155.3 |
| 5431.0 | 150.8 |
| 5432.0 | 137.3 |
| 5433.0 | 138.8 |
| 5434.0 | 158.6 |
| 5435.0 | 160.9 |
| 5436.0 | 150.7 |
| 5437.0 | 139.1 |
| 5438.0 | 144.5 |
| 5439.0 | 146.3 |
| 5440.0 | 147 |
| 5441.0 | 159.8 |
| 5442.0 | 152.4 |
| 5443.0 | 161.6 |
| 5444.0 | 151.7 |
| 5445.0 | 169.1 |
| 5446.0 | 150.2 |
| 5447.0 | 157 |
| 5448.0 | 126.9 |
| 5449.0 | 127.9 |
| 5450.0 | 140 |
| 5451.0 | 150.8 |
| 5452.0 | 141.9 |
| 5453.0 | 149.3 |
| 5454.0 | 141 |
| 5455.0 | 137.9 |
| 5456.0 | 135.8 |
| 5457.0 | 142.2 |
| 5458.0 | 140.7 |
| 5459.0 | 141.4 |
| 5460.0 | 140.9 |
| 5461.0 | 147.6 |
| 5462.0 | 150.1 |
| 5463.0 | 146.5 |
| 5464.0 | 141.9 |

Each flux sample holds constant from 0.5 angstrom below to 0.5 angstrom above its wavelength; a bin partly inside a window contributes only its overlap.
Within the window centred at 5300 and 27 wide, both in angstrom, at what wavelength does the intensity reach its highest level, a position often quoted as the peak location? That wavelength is 5311.0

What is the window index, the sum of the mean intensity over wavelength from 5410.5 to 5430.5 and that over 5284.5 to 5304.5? 306.0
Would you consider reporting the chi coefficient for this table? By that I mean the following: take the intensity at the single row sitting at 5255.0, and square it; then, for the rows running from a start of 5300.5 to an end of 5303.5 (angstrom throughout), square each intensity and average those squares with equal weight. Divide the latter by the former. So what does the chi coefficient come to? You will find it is 1.15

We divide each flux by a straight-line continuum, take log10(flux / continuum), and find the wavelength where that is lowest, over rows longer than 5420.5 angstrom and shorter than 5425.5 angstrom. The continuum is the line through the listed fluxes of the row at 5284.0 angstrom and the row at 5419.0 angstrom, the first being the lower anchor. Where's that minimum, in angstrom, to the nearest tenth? 5422.0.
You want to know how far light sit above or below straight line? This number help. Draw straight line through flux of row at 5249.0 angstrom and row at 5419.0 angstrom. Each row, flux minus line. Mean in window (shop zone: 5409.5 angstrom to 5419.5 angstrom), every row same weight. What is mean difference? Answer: -6.3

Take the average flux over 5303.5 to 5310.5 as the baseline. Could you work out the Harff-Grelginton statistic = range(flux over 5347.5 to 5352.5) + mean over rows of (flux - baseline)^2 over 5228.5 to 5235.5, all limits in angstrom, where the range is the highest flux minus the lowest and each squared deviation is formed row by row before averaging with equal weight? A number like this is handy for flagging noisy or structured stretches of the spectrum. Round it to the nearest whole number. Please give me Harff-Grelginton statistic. 505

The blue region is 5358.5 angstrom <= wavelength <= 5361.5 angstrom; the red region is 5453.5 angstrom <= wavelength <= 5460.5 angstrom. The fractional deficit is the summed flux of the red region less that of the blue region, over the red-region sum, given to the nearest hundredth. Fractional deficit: 0.53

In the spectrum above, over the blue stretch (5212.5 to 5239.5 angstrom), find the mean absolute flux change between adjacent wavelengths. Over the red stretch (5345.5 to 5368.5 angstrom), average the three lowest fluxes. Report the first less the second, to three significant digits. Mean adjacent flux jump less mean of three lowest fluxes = -125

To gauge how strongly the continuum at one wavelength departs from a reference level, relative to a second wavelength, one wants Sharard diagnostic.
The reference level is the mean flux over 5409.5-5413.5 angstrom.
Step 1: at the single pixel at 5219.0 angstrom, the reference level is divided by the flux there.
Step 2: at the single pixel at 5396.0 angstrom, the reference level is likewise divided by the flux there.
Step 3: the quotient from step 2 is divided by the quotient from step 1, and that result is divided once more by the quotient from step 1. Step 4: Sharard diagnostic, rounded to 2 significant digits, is 1.1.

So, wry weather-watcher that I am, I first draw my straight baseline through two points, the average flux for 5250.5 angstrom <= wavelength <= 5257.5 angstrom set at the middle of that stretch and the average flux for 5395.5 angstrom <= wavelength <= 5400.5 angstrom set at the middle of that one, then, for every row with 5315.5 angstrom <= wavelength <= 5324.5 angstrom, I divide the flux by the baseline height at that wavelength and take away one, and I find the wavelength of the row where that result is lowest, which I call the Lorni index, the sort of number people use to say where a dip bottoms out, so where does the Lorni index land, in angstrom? 5324.0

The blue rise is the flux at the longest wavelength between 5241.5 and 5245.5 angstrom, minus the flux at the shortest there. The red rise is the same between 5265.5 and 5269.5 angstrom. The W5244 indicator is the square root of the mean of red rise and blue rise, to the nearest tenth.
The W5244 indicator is 2.4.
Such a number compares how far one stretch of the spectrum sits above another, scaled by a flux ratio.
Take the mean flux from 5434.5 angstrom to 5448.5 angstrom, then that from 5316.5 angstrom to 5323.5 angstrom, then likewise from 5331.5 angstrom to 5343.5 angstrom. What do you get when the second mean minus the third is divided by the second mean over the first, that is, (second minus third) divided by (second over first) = -1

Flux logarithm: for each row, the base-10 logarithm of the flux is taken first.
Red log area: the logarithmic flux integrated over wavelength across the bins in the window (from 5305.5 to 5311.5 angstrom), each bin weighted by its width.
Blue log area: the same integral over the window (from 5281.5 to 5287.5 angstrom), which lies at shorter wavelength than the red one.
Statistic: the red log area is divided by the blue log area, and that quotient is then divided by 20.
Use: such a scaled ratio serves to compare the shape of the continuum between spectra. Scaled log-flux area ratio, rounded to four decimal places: 0.0509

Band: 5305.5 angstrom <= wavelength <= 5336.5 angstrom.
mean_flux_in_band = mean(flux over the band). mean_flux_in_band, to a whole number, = 151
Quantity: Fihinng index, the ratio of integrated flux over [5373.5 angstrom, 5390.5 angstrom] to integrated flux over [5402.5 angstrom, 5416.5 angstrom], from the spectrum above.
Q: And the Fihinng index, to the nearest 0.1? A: 1.3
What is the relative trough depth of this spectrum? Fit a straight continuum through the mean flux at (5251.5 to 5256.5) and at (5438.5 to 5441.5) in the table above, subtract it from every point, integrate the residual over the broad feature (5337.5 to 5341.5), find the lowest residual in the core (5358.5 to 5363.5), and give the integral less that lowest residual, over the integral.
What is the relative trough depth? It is 1.57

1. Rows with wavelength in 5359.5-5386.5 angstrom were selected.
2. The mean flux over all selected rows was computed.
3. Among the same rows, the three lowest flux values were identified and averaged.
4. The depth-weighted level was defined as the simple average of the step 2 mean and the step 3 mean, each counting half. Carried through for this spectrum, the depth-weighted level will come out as 147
